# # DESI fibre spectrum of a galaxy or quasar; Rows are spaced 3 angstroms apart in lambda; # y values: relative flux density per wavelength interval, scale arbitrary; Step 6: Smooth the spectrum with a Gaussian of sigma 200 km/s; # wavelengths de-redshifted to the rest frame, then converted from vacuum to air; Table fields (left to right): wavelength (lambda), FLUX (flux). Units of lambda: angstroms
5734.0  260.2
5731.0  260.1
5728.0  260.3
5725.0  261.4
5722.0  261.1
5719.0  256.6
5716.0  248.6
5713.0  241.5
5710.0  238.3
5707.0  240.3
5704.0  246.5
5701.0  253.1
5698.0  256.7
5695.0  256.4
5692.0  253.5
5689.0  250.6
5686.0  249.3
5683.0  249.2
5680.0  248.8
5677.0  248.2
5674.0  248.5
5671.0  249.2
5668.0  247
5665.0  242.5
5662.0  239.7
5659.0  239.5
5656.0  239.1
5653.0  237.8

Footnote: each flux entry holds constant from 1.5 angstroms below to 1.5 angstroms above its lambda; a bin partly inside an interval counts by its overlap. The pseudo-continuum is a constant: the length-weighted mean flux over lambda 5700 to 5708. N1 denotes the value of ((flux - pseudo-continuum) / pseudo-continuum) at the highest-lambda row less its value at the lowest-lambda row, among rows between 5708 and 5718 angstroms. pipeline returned 0.042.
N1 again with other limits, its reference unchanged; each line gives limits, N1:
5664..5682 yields 0.026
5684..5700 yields 0.030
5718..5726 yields 0.019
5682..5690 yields 0.006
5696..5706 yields -0.041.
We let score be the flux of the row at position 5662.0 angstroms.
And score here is 239.7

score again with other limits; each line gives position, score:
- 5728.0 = 260.3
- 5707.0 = 240.3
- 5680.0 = 248.8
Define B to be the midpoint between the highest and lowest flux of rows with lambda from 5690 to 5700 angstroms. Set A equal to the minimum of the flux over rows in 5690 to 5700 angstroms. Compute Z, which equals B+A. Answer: 509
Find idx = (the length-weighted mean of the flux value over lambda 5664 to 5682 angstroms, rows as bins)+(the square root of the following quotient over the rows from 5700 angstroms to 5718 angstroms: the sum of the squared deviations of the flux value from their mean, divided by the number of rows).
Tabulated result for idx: 253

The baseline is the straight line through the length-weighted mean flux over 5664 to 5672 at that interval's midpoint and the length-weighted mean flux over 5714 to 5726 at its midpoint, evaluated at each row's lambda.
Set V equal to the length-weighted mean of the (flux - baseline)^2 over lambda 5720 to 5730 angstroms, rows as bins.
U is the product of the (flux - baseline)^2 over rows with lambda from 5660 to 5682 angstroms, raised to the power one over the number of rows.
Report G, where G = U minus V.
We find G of -13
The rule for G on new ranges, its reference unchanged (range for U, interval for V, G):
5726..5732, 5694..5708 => -45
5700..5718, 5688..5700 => 28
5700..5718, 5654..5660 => 16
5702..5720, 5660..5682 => 37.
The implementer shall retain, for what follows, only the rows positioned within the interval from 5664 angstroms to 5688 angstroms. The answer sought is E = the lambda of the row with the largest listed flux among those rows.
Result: 5686.0 angstroms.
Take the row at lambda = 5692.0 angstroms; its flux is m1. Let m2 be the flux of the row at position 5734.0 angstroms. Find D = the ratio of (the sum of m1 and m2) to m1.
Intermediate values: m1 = 253.5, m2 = 260.2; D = 2.03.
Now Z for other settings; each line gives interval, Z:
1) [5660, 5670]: 483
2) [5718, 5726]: 516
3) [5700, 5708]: 487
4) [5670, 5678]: 497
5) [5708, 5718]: 482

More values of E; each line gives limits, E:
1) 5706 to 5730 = 5725.0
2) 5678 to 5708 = 5698.0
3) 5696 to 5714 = 5698.0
